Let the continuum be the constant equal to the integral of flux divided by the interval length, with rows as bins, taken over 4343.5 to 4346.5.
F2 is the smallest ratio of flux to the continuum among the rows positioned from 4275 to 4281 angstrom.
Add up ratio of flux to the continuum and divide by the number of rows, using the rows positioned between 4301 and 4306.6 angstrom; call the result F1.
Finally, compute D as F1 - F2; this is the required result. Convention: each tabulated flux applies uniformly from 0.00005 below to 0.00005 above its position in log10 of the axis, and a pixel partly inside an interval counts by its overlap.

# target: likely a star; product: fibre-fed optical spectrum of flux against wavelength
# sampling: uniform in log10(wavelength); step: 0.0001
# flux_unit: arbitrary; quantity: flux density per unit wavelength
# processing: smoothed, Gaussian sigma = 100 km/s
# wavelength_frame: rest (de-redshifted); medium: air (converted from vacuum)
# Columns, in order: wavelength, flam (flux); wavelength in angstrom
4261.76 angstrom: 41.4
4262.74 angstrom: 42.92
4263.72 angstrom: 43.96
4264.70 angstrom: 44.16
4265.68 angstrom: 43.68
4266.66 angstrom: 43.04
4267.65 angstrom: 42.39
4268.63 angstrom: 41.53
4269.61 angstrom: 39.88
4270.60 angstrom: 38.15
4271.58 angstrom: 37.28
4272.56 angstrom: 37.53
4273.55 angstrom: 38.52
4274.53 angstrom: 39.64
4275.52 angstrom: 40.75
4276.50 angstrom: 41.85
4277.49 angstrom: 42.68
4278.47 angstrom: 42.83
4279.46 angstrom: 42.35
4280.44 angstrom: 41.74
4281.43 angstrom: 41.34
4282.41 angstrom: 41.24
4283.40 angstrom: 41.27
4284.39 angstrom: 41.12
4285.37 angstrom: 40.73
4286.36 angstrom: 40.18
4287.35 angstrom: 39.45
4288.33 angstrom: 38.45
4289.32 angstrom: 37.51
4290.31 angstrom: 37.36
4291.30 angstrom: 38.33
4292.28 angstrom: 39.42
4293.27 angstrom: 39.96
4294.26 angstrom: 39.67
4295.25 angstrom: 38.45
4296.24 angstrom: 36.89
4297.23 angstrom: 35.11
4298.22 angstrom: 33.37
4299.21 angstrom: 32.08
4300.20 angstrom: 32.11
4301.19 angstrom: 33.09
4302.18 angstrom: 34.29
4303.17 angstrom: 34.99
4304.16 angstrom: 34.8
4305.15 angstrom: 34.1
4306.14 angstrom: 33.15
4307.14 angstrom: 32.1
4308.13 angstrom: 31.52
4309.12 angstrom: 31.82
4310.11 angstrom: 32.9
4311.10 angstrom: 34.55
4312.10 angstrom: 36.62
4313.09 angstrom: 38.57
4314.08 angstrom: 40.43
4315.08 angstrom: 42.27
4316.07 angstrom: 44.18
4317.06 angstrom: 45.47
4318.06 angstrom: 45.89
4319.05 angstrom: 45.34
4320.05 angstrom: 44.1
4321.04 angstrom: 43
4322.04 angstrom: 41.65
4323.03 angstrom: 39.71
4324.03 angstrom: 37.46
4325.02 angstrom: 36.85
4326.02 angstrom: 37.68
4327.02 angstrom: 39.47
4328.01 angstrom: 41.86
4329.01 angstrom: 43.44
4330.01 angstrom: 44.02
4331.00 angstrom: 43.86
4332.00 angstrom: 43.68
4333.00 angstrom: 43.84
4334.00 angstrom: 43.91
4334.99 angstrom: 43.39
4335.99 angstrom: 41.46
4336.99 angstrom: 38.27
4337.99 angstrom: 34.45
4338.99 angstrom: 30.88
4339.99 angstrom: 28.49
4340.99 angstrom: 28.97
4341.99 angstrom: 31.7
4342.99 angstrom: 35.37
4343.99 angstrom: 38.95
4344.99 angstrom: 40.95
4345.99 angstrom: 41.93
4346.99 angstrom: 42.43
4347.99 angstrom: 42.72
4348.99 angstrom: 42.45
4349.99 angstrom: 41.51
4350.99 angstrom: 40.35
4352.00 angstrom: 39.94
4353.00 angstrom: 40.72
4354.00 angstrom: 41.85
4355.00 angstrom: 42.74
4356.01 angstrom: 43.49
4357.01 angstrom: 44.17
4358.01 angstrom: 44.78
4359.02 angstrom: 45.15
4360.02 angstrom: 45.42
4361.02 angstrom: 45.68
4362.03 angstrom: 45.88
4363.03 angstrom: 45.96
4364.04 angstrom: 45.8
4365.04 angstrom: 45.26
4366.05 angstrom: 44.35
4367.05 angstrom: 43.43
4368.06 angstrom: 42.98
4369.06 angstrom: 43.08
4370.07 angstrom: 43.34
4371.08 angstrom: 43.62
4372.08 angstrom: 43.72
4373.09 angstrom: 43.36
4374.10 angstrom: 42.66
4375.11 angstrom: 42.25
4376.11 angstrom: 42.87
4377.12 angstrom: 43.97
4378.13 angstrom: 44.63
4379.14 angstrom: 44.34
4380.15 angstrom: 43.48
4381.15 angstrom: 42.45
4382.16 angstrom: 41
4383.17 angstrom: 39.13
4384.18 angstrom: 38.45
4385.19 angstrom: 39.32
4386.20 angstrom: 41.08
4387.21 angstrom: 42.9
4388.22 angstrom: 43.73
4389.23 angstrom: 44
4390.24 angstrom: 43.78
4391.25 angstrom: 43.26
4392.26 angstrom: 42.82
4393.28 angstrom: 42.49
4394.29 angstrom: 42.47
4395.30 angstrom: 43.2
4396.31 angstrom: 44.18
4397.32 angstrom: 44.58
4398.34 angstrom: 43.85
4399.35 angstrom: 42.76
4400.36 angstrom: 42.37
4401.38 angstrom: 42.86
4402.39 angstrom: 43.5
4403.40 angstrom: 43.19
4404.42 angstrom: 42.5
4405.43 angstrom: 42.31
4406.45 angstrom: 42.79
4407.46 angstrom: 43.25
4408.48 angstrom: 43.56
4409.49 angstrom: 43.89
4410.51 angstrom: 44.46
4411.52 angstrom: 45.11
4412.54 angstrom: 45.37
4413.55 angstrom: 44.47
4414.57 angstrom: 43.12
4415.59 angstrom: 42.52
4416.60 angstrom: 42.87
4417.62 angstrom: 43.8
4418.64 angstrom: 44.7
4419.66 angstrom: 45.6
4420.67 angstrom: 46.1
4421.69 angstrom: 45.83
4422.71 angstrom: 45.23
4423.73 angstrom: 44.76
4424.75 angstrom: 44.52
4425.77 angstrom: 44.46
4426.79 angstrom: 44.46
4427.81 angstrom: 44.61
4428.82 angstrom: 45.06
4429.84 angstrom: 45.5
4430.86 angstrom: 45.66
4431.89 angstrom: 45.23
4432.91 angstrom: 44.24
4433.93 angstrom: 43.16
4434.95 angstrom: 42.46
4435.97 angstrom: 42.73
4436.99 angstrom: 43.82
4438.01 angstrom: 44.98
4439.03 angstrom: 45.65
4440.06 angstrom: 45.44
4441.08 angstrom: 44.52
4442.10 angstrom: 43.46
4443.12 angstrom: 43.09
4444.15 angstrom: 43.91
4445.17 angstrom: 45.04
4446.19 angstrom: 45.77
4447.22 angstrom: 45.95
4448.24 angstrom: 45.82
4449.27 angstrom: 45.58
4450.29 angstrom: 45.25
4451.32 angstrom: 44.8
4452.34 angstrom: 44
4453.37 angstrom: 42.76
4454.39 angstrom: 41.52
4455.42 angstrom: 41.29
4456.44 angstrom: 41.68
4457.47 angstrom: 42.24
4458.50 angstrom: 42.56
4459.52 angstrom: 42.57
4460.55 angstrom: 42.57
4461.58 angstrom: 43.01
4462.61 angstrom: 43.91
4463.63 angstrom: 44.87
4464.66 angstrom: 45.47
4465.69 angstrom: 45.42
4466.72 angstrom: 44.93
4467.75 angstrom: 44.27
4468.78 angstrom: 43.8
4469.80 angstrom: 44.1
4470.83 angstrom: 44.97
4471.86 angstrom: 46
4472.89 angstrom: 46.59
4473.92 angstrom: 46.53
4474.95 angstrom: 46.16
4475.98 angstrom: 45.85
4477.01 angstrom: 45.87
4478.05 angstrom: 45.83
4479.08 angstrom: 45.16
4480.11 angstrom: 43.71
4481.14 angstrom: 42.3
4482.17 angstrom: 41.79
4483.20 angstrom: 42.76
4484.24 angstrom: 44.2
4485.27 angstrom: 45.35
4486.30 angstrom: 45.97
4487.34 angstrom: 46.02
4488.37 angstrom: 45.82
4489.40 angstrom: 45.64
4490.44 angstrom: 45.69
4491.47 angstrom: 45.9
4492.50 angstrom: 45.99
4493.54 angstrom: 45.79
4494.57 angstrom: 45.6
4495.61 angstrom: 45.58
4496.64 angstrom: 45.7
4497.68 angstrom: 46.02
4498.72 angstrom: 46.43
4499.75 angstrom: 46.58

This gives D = -0.16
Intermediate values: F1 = 0.84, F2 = 1.00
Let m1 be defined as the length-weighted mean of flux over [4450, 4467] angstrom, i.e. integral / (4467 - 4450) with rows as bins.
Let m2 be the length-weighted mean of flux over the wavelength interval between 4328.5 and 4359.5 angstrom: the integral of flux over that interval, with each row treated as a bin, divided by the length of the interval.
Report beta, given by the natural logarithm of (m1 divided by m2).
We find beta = 0.074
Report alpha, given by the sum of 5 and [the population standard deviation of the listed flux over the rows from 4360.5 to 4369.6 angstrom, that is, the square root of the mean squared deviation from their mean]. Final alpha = 6.2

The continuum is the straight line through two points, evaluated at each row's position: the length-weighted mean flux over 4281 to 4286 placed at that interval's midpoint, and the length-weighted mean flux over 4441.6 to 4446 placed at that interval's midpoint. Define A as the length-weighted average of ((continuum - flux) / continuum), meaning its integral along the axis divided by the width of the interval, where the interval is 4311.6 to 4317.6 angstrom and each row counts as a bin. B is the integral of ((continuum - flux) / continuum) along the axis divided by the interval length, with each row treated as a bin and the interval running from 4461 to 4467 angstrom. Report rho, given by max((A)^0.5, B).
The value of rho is 0.10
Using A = 0.01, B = -0.003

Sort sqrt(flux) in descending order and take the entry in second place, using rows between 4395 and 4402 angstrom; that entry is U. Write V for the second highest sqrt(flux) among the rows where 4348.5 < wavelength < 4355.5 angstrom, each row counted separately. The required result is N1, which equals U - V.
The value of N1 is 0.13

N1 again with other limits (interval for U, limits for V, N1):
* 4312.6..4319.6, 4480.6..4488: -0.04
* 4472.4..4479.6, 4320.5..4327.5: 0.37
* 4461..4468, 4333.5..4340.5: 0.15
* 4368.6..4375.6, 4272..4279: 0.07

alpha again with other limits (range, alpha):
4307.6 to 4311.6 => 6.2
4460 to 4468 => 6.0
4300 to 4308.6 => 6.2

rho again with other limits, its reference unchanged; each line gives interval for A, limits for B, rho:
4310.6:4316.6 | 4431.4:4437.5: 0.23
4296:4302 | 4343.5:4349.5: 0.43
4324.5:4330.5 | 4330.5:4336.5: 0.18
